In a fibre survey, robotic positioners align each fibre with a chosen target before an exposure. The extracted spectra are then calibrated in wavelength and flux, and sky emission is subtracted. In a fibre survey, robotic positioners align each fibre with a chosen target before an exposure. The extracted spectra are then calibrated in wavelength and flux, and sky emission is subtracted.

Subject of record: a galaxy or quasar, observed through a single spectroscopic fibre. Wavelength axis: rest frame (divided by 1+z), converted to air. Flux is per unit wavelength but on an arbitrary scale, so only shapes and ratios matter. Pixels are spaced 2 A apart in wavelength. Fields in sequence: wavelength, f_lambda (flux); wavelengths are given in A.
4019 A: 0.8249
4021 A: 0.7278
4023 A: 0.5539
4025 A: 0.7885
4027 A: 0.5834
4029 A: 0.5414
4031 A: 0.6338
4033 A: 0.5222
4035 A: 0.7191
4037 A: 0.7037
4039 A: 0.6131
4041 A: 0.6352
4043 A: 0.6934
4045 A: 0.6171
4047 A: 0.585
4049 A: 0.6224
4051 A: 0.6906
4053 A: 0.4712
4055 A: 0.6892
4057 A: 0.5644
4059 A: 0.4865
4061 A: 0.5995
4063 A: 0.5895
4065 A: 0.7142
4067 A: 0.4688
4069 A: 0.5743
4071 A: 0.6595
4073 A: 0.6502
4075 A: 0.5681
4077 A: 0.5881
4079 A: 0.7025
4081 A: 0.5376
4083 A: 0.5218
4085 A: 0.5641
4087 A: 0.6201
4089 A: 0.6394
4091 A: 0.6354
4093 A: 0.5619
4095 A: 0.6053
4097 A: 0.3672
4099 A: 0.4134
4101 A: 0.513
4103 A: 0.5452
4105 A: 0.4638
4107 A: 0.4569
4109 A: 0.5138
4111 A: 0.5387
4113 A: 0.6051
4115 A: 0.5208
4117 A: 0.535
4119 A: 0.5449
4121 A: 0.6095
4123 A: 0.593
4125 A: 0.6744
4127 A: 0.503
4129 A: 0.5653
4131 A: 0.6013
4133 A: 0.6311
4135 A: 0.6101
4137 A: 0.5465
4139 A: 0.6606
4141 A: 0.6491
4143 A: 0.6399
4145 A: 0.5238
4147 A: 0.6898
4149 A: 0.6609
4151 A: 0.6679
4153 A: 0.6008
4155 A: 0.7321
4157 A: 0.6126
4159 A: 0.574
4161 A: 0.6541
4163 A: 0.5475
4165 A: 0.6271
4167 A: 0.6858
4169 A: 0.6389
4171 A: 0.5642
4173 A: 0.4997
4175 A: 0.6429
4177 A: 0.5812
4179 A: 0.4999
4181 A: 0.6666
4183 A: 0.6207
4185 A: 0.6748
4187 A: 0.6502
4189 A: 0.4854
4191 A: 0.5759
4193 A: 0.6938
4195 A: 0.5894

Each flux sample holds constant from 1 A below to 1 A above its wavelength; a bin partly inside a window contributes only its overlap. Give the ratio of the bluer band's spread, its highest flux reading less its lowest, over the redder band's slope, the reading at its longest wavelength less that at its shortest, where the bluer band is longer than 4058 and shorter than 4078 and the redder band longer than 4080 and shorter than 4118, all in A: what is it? -94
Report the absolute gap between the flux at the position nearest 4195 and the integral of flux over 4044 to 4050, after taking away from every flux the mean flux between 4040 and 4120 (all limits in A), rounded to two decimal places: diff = 0.20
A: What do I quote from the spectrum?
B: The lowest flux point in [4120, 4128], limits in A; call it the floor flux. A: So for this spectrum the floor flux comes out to 0.503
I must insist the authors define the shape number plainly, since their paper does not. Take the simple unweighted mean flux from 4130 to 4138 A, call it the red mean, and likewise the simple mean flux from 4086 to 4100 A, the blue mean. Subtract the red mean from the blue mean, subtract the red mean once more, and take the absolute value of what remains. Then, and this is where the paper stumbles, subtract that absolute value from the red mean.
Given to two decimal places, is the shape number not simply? -0.05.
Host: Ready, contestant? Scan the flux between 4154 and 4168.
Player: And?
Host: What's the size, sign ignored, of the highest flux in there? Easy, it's 0.73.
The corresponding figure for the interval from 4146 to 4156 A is 0.73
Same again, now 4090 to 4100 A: 0.64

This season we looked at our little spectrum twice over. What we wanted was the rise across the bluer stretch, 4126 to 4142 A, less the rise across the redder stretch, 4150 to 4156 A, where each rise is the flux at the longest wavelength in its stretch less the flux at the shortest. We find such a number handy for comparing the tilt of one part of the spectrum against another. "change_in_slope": 0.08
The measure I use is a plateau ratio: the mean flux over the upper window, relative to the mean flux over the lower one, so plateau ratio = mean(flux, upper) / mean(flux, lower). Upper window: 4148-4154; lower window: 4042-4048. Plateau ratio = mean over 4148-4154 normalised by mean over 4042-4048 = 1.02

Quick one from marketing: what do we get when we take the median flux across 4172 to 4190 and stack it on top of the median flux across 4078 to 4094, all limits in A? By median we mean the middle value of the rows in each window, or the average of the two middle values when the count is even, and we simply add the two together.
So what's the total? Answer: 1.21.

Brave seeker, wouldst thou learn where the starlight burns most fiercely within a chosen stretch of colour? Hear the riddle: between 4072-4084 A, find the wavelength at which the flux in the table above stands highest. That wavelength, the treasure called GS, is 4079 A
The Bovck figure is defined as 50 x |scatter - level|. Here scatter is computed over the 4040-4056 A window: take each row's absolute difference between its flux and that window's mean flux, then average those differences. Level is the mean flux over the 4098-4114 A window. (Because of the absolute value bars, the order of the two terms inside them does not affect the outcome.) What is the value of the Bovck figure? 22.7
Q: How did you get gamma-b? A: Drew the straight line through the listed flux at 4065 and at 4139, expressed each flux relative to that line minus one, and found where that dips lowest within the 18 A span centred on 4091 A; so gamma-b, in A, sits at 4097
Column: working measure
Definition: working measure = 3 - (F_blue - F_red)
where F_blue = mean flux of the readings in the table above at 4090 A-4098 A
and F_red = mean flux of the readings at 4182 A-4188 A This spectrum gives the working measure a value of 3.11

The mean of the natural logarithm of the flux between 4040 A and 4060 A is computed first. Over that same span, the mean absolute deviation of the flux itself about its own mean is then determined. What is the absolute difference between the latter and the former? 0.57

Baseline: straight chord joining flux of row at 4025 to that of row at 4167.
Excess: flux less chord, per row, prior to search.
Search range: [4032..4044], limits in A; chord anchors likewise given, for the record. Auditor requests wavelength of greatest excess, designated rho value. 4035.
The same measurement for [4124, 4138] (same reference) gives 4125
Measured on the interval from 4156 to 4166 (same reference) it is 4161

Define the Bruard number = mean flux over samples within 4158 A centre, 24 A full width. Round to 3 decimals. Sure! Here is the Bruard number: 0.641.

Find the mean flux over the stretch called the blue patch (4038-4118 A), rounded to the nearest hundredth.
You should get 0.57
